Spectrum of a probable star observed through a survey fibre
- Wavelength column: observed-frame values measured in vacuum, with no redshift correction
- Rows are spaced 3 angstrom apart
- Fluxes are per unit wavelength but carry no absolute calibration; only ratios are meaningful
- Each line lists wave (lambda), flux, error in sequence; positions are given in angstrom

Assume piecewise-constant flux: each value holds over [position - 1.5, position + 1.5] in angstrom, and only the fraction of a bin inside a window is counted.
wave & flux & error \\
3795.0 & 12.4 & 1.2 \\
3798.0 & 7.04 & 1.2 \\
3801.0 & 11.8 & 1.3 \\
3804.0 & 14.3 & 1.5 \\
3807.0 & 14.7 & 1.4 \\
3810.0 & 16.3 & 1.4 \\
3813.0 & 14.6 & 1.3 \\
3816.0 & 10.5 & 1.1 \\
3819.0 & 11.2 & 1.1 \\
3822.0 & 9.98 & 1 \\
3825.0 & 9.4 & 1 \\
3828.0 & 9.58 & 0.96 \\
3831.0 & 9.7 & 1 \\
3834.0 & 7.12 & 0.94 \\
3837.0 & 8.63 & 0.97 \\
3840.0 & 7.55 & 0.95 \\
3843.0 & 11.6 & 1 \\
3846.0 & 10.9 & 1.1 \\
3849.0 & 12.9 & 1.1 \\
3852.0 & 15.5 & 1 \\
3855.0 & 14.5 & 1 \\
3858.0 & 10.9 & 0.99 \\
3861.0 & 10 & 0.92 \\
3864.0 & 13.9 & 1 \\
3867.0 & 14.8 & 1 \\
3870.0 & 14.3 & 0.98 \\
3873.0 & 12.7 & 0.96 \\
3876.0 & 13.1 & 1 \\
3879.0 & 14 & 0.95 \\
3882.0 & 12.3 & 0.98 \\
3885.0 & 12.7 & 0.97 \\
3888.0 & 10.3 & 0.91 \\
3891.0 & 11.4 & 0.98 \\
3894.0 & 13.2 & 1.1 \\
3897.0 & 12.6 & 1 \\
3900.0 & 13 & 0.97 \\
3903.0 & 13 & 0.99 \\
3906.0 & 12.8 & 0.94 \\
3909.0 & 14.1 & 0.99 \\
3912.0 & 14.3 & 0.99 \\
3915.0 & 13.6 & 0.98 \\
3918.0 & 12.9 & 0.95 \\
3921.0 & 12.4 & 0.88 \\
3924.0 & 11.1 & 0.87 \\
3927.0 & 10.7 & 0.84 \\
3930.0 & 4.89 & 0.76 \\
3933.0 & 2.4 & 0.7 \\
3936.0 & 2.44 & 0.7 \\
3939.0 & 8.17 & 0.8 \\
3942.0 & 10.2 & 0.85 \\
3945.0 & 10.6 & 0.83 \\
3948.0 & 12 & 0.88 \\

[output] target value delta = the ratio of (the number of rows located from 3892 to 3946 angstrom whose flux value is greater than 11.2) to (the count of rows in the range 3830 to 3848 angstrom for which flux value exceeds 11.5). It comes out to 10.0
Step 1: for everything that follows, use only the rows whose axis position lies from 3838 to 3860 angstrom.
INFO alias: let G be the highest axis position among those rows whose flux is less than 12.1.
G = 3858.0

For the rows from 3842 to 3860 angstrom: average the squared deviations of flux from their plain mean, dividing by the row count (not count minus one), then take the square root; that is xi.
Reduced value 1.77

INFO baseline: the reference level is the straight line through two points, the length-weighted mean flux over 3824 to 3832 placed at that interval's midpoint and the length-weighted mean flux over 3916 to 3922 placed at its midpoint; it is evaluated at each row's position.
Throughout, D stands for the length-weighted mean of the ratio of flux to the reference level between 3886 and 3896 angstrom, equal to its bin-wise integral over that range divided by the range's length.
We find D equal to 1.00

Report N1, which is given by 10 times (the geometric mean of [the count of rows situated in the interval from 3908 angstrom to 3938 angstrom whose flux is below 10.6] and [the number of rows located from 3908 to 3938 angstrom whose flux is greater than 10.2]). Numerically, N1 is 46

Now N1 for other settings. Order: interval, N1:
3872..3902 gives 32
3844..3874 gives 30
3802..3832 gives 55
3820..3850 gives 46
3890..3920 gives 0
